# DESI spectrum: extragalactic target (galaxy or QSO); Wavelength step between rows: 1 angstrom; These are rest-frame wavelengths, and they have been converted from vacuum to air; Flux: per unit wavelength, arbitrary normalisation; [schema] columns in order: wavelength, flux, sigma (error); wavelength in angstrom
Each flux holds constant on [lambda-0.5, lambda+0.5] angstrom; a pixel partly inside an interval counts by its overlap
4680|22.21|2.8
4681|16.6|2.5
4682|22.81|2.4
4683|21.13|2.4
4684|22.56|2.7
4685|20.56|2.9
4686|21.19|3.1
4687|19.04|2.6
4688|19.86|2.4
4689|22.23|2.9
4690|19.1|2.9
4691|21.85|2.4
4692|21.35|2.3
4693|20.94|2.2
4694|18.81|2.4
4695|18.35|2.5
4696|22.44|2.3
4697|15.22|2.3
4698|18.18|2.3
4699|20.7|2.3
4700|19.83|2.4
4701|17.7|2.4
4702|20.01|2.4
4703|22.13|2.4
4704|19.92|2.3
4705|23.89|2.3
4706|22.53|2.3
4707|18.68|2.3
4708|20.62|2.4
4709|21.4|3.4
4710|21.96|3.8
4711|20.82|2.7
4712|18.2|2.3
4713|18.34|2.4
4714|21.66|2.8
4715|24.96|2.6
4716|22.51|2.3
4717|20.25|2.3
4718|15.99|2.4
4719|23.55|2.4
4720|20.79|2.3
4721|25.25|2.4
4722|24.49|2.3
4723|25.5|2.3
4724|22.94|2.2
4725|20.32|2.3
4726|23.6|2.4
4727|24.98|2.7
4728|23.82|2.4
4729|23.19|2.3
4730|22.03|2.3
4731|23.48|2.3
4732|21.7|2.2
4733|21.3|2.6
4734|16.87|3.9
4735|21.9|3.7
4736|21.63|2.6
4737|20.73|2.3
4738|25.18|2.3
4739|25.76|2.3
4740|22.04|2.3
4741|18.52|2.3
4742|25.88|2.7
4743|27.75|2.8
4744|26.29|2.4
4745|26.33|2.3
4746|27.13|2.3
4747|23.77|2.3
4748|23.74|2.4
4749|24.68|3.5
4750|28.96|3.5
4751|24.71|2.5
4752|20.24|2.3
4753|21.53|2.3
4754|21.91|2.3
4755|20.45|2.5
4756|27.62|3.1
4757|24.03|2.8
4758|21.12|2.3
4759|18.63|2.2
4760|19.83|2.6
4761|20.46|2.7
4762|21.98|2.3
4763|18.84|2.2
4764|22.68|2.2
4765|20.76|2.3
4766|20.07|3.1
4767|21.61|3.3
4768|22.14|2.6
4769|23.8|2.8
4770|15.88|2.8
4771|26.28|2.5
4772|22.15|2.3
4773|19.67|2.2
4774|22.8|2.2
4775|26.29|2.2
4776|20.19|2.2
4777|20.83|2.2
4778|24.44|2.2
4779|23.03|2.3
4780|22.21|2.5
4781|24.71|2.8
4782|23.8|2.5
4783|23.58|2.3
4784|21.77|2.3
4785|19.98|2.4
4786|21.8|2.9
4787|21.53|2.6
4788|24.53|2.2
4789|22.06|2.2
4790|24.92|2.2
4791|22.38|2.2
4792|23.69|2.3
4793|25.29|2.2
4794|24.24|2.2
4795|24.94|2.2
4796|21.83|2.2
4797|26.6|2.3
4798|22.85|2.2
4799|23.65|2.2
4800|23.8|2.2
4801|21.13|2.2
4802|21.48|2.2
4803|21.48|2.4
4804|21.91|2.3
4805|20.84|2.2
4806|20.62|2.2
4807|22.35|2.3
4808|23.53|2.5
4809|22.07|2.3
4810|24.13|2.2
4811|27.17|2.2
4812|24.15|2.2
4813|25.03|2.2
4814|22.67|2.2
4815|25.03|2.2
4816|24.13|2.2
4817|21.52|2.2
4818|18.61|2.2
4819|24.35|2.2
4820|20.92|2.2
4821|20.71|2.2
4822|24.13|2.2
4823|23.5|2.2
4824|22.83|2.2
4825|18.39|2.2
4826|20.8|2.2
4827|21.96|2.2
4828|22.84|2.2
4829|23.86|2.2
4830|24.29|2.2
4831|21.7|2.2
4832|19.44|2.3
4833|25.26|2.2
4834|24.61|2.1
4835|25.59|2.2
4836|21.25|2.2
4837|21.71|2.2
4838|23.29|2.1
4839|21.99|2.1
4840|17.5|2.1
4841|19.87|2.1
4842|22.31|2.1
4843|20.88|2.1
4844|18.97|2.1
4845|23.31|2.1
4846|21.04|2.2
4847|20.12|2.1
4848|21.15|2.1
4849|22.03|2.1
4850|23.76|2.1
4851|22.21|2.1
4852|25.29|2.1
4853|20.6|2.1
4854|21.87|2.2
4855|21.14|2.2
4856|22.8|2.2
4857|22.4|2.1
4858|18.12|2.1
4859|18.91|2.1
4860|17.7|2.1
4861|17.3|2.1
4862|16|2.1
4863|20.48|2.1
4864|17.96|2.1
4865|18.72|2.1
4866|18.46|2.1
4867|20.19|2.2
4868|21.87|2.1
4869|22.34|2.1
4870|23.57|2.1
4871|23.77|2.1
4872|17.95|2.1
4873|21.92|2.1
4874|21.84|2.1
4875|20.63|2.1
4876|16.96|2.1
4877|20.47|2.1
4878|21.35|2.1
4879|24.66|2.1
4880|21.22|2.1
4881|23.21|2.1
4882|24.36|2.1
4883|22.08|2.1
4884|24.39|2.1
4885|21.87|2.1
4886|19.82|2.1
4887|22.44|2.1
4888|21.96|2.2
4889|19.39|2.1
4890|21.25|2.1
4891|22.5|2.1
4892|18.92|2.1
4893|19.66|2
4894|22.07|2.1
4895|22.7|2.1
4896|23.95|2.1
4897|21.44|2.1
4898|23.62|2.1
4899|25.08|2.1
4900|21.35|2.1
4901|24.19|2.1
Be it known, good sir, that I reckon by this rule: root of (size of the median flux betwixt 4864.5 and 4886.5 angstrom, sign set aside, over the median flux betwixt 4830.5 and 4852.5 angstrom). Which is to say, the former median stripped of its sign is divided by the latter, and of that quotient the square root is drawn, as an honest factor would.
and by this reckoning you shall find 1.00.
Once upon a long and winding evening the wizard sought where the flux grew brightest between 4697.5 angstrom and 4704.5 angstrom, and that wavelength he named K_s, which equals 4703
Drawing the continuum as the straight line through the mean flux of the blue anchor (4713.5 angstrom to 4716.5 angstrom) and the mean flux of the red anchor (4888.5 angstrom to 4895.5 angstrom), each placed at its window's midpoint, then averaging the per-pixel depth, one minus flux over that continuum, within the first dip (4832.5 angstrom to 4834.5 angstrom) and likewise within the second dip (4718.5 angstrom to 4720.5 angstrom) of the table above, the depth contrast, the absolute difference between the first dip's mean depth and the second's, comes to 0.19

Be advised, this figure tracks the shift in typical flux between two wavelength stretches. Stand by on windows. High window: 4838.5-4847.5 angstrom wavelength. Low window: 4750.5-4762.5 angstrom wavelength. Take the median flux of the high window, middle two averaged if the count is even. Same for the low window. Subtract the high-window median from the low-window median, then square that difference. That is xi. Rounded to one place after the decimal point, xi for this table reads 0.2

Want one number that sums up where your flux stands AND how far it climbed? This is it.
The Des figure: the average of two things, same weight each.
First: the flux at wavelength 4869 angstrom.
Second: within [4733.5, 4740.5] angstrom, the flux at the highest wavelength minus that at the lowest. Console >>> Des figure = 14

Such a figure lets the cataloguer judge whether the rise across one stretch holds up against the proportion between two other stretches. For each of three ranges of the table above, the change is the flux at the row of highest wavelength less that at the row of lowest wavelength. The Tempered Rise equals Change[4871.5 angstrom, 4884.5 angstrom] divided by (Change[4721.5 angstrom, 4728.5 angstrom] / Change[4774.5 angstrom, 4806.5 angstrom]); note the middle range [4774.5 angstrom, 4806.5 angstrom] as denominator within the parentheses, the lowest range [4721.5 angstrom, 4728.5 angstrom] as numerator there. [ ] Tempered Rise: 54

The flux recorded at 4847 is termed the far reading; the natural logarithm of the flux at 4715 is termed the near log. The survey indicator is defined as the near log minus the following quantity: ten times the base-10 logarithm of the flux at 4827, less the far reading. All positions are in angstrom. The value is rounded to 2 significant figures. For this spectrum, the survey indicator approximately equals 9.9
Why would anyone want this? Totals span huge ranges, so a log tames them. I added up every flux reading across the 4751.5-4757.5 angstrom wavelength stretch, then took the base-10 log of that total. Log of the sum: 2.13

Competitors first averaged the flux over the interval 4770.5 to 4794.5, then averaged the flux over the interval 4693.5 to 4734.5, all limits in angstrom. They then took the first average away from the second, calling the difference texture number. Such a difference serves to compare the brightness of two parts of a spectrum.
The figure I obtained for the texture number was -1.81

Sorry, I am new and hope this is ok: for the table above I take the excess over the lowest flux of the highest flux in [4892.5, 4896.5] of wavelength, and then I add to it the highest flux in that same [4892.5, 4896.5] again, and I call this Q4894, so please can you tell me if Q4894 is 28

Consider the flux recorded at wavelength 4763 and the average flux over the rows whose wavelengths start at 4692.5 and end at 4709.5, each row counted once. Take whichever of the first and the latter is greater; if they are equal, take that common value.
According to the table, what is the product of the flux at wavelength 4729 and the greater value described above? 466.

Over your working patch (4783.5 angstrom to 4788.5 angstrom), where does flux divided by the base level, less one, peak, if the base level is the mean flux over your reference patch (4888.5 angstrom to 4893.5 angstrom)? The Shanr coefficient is 4788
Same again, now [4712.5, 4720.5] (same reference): 4715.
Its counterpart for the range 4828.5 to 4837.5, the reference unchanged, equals 4835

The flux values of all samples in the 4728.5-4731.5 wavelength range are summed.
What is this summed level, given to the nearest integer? 69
